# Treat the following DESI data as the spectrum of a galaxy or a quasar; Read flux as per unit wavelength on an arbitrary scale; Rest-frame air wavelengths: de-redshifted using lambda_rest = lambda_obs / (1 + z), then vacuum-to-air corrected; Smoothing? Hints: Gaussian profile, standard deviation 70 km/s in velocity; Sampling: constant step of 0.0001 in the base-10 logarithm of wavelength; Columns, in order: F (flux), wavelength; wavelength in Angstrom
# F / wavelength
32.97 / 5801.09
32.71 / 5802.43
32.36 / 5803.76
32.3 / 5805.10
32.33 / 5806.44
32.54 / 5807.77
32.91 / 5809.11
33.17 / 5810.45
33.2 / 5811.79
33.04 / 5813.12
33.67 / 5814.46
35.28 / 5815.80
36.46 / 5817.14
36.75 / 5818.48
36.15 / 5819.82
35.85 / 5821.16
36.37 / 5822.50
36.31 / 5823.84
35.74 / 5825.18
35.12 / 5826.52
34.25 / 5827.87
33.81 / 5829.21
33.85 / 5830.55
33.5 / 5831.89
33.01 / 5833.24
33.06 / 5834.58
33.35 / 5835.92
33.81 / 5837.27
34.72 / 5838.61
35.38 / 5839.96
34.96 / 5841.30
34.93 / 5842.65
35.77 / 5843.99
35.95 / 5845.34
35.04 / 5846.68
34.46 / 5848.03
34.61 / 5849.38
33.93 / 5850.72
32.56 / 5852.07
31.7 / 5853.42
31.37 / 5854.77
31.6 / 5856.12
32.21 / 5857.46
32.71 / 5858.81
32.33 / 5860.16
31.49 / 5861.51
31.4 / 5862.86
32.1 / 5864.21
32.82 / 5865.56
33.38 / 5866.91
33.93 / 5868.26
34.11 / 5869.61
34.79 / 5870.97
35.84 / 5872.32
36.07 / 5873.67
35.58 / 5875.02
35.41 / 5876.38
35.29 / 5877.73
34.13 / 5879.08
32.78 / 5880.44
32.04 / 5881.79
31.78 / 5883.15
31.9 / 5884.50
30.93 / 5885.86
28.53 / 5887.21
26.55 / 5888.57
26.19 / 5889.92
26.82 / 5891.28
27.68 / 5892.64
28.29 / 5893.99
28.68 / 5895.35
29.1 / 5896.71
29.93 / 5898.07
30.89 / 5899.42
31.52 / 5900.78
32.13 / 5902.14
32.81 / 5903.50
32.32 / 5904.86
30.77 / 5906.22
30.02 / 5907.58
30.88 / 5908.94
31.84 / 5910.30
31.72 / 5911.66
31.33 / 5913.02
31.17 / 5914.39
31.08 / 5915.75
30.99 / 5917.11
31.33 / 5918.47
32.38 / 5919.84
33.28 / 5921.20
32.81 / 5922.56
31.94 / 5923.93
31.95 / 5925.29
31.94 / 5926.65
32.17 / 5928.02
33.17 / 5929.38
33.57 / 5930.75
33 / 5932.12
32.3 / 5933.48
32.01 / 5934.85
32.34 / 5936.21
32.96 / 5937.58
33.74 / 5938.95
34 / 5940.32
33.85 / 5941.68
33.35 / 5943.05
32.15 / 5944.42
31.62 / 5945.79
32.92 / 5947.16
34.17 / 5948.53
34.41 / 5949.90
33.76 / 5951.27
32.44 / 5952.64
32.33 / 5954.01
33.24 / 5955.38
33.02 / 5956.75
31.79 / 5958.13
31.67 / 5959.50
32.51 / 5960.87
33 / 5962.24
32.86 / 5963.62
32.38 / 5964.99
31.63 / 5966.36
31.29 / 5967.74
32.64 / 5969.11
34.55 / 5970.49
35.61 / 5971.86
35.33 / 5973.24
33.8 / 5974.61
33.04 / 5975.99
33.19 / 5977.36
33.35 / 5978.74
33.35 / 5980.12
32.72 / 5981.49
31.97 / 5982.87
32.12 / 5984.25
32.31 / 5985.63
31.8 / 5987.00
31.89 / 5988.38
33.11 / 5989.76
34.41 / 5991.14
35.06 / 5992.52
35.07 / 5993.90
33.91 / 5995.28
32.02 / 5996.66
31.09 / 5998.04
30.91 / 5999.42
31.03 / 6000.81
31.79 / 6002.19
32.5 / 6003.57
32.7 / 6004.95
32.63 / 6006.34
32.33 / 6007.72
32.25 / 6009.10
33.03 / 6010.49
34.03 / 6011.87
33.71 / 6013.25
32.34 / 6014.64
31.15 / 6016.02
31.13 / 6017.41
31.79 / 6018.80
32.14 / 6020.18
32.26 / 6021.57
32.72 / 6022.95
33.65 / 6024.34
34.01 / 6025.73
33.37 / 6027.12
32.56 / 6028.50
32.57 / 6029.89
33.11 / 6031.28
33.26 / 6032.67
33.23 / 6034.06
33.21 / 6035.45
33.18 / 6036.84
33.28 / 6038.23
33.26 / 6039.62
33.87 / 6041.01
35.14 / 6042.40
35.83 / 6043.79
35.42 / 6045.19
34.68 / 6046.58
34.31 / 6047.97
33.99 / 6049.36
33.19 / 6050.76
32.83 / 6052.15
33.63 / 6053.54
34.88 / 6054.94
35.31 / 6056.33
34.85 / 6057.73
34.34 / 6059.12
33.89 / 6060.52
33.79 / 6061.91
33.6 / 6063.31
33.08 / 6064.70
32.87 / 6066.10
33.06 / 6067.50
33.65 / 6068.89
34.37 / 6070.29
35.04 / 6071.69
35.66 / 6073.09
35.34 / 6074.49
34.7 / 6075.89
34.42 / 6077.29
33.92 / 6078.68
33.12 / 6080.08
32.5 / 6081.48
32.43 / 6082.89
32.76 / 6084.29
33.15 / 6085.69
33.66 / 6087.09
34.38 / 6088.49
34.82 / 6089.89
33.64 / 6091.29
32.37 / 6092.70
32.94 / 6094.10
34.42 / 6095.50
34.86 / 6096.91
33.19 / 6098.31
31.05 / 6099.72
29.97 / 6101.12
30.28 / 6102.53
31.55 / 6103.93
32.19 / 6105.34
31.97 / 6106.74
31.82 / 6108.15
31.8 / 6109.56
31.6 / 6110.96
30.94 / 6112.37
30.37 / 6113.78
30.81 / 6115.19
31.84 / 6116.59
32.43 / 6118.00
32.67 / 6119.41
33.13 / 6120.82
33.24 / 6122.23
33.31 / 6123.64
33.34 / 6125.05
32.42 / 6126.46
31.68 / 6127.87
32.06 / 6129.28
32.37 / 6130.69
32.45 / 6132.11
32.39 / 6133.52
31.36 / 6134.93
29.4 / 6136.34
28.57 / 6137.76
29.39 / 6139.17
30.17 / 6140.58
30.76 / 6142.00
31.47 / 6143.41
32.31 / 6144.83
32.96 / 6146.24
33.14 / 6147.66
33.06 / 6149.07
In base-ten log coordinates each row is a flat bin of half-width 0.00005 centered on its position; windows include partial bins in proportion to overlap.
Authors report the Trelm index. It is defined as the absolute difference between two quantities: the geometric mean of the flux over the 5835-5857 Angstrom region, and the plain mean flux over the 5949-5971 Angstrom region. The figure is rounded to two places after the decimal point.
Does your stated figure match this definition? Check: 1.26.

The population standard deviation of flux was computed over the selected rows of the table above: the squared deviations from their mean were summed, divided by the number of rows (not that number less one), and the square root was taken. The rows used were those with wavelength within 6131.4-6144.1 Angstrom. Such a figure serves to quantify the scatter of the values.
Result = 1.3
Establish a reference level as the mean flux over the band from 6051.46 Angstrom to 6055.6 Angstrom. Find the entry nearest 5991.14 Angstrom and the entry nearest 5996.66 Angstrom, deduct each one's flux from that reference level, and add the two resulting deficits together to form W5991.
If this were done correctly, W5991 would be 1.1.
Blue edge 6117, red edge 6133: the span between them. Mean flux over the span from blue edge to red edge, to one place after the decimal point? 32.6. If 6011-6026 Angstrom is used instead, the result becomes 32.6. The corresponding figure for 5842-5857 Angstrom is 33.8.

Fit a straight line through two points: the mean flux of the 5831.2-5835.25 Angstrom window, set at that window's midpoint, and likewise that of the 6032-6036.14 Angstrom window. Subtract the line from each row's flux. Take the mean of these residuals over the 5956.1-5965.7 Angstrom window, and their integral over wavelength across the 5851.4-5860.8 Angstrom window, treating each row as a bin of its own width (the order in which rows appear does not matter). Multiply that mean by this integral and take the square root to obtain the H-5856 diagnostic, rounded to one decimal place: 2.8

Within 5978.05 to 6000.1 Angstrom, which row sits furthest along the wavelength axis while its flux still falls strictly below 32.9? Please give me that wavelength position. 5999.42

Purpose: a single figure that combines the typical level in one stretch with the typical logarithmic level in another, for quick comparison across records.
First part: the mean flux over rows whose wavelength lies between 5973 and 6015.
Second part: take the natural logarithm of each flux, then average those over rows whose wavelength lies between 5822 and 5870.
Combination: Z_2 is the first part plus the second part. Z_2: 36.4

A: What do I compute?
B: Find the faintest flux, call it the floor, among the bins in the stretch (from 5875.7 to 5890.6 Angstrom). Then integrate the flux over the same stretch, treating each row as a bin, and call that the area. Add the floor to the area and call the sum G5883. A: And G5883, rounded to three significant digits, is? 494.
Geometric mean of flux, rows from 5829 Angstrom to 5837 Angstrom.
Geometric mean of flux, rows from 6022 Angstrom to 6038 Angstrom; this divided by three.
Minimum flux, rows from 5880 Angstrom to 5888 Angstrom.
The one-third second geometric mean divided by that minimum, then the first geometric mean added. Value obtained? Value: 33.8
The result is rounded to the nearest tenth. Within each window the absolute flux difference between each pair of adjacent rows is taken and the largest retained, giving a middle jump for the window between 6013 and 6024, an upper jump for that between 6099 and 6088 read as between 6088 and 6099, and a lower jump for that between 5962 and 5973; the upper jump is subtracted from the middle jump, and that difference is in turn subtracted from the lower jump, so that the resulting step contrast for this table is 2.2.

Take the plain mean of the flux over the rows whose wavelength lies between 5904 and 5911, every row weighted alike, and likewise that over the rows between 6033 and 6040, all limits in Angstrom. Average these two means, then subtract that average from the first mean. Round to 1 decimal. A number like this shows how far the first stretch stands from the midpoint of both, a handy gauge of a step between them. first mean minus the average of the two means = -1.0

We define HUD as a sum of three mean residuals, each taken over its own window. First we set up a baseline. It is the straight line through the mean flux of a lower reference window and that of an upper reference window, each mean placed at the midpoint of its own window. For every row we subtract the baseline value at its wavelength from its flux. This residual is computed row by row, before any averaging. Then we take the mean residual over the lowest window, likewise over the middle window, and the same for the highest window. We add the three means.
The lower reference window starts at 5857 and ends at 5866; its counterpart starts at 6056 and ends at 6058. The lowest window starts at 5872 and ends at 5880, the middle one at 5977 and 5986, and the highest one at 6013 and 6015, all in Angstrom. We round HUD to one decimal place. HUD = 0.4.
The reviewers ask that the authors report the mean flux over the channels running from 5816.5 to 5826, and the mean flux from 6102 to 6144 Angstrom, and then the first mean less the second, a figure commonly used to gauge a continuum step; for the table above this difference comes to 4.6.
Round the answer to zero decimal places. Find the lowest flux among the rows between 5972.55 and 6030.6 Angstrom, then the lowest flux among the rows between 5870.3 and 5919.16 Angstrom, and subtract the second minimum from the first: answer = 5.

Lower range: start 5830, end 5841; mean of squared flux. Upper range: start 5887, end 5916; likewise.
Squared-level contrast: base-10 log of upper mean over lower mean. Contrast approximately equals -0.103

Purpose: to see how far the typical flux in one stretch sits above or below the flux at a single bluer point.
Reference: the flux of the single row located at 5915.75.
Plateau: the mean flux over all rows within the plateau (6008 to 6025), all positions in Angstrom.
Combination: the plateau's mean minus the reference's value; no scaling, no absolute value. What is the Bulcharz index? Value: 1.4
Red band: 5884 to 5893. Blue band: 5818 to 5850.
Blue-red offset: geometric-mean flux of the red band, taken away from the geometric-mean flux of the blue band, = 6.5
